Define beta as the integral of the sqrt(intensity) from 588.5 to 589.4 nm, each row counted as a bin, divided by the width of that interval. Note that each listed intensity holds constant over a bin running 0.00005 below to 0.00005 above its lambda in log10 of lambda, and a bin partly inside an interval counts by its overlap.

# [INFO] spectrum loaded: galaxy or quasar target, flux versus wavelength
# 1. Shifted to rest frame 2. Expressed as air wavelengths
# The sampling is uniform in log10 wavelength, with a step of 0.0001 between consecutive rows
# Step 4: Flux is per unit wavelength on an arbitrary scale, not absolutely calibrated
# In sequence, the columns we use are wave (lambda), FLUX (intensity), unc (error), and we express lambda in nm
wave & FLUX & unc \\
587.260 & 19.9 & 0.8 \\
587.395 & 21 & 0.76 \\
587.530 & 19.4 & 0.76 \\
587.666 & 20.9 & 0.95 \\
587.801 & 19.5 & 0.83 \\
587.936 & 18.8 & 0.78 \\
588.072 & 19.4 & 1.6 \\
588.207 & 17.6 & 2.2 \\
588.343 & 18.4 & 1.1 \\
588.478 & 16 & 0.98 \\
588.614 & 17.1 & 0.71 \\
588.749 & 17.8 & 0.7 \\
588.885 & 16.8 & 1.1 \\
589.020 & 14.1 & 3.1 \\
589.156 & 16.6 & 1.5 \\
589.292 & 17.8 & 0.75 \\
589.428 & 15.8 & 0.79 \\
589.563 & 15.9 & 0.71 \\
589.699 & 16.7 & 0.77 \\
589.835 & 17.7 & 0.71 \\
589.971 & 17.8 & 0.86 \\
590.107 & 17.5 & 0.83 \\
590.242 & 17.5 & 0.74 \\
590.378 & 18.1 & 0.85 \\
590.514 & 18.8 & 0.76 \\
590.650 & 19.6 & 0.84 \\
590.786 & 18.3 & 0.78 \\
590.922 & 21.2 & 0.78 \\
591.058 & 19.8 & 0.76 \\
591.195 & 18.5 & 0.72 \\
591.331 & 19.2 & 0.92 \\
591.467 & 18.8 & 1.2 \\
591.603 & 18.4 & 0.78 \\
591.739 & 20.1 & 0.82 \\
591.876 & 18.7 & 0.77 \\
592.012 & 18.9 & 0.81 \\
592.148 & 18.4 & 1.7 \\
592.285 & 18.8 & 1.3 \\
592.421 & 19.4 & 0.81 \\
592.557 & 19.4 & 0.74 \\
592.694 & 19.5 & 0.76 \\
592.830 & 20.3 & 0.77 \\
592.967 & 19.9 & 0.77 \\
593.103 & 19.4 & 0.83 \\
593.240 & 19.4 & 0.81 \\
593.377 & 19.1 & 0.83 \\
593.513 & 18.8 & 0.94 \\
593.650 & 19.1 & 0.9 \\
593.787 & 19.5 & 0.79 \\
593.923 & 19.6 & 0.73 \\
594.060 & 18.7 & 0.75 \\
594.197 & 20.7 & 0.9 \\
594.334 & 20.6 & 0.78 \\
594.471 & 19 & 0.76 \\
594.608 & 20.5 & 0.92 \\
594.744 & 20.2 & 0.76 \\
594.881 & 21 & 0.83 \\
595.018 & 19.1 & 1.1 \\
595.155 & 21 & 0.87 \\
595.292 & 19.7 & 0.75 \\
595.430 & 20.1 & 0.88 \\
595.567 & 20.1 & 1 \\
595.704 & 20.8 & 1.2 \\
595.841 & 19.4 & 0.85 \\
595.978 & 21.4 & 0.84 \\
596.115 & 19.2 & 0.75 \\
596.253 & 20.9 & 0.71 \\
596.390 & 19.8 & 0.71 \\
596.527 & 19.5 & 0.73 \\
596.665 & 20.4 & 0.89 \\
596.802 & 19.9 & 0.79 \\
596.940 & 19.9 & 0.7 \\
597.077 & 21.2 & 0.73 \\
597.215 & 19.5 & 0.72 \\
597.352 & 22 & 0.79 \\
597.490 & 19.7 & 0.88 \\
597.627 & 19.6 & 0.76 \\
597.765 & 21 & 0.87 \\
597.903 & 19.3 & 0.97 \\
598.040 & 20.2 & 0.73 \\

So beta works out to 4.071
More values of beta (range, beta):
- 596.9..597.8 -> 4.518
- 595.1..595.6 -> 4.489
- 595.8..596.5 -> 4.488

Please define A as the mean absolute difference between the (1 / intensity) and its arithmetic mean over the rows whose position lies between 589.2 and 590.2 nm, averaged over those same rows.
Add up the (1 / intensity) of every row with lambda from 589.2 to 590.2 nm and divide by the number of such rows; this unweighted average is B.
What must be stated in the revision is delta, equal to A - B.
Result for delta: -0.056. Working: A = 0.0027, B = 0.059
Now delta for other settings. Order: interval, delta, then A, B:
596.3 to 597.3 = -0.049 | 0.0011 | 0.050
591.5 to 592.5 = -0.052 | 0.0012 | 0.053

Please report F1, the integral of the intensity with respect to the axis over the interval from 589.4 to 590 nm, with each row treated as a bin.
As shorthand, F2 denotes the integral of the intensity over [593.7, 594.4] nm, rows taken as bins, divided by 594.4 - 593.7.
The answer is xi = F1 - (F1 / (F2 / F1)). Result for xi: 4.9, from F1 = 10.1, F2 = 19.8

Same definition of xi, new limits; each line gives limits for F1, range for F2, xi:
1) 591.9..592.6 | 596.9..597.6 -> 4.7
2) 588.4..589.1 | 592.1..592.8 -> 4.6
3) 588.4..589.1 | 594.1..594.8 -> 4.9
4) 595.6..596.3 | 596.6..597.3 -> 4.2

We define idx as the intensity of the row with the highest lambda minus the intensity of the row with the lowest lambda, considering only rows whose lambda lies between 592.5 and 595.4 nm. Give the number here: 0.3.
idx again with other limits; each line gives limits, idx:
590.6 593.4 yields -0.5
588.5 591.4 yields 2.1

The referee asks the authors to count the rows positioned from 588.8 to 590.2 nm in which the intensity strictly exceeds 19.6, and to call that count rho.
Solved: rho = 0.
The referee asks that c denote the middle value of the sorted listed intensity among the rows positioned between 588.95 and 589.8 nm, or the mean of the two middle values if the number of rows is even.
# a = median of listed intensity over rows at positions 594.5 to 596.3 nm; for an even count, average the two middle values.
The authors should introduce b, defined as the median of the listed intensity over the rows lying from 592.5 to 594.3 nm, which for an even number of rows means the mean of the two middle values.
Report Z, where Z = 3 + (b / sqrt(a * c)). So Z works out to 4.07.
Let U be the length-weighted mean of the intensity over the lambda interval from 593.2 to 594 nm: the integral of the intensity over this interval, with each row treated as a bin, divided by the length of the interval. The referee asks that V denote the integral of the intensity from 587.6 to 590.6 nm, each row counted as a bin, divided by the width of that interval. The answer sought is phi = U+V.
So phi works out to 36.8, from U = 19.2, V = 17.6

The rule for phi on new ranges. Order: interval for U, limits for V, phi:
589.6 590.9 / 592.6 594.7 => 37.7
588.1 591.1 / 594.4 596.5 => 37.7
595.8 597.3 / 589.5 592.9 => 38.8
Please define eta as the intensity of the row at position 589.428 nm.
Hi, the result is 15.8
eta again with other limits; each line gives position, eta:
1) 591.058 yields 19.8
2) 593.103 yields 19.4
